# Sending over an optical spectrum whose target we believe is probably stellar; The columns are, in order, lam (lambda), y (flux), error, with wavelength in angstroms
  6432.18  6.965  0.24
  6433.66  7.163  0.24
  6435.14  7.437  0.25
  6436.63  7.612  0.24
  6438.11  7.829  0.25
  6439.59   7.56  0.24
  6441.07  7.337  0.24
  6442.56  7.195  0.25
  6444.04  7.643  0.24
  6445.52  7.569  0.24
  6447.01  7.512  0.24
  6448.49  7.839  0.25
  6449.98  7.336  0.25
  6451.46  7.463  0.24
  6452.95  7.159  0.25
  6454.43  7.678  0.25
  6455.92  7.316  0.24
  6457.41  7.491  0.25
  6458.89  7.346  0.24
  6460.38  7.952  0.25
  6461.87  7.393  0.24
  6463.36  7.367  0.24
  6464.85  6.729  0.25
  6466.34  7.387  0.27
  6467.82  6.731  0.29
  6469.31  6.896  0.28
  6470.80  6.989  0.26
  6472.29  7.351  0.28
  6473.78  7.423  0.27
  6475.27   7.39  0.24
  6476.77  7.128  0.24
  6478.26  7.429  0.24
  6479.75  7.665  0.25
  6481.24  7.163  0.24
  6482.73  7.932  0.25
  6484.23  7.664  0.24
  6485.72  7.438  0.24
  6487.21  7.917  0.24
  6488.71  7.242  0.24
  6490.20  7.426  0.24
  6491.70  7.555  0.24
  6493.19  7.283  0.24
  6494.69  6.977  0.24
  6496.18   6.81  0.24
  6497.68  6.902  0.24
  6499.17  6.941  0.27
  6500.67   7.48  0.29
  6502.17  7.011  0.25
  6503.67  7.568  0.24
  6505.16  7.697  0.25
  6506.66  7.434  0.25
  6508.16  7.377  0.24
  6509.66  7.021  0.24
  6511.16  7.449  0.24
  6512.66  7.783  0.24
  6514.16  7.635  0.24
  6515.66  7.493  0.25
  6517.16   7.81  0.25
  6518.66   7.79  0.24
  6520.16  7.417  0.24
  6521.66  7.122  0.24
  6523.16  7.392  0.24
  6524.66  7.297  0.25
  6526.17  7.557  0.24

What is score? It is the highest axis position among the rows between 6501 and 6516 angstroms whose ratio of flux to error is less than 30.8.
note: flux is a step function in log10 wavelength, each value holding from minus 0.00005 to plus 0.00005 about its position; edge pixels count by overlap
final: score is 6515.66 angstroms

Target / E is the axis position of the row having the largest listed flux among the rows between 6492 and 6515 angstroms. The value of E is 6512.66 angstroms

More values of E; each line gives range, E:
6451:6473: 6460.38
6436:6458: 6448.49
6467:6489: 6482.73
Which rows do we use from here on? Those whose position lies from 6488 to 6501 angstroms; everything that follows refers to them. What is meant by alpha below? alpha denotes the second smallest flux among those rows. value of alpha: 6.902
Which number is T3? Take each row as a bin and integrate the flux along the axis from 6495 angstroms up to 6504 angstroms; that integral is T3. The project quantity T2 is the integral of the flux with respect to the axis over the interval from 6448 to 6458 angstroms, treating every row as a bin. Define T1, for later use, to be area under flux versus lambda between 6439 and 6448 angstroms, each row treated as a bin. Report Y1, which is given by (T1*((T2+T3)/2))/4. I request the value 1164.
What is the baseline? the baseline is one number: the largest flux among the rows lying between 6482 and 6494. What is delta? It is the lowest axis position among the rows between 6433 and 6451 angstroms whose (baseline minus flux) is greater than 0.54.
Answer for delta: 6433.66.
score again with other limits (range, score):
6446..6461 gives 6458.89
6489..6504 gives 6502.17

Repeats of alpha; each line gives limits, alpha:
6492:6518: 6.902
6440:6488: 6.731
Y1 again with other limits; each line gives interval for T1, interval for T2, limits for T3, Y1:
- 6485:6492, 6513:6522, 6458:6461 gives 599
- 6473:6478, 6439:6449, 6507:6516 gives 650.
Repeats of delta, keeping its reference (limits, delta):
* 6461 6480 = 6463.36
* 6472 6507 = 6472.29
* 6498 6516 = 6499.17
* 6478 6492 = 6481.24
